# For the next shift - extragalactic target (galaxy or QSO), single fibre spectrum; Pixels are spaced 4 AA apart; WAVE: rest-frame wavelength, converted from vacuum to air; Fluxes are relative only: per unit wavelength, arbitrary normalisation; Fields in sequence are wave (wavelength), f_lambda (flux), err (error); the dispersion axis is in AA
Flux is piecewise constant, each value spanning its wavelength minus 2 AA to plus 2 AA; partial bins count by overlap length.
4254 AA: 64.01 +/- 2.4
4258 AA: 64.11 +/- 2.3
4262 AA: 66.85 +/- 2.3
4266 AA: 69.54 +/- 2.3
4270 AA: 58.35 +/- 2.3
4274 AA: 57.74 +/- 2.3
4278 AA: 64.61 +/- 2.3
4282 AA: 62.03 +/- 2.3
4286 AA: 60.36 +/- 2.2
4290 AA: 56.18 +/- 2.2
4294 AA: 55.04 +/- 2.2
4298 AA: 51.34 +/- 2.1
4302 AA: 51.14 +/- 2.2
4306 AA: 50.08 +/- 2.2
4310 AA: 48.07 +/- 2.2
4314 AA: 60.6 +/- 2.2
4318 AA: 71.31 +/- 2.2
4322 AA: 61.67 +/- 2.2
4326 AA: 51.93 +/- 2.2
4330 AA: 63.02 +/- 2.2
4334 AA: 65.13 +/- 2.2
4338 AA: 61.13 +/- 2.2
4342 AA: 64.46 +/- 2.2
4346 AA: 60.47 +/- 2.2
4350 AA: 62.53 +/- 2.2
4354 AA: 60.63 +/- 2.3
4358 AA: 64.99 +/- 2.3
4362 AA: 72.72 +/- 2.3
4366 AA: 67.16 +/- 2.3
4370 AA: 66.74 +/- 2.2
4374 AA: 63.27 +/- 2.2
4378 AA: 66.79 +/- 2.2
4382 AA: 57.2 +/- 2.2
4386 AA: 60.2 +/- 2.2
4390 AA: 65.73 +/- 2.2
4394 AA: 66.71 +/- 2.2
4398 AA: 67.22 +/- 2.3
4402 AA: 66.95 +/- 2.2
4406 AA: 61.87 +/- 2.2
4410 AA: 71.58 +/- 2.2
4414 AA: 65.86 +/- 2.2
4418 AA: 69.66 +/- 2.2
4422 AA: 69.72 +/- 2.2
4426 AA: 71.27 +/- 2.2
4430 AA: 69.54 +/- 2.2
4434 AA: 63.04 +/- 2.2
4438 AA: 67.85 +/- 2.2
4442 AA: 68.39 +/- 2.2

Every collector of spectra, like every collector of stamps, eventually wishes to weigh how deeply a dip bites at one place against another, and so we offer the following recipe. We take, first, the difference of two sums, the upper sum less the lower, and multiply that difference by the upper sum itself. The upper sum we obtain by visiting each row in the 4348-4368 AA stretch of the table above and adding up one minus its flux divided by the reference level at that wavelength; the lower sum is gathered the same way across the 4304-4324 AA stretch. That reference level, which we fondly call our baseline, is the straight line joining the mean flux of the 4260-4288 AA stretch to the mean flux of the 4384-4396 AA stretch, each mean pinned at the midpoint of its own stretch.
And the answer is 0.07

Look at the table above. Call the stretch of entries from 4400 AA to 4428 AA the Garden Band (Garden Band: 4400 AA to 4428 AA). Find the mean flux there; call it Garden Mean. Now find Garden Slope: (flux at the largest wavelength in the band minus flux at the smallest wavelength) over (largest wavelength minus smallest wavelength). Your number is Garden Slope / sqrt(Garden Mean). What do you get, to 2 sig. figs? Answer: 0.022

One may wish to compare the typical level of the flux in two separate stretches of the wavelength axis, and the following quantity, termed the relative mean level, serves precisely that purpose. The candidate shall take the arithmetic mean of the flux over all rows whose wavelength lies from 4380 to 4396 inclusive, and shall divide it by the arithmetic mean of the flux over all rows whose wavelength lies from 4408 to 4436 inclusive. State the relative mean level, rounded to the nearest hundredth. 0.91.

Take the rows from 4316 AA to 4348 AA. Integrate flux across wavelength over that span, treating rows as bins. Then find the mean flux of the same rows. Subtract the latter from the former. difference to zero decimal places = 1934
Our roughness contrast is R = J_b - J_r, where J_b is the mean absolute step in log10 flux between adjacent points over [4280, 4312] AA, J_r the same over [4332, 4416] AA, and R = -0.0113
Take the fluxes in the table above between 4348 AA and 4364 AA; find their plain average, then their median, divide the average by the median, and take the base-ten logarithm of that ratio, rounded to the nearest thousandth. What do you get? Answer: 0.010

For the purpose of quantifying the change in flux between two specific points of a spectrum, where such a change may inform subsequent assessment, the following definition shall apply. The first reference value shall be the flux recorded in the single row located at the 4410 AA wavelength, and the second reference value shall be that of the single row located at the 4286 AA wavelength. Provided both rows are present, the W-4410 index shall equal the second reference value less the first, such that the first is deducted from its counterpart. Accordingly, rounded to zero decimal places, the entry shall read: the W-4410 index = -11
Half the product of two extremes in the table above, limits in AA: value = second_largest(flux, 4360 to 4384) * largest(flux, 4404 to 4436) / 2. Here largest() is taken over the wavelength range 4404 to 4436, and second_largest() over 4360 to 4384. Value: 2404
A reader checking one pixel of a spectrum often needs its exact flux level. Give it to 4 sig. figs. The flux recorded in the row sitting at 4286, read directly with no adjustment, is 60.36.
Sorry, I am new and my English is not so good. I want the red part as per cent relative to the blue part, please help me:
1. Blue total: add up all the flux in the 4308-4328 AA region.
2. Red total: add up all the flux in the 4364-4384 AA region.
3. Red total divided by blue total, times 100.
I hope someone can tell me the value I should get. 109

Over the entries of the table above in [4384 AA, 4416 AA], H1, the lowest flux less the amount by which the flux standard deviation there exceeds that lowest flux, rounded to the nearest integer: 117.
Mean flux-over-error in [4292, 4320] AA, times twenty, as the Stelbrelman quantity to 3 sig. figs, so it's 507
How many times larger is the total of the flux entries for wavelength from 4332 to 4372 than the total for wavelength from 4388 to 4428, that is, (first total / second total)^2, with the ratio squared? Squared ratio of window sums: 0.912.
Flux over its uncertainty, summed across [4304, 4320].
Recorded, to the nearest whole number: 105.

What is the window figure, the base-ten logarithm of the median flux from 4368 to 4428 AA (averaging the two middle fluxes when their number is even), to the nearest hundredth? 1.82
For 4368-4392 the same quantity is 1.81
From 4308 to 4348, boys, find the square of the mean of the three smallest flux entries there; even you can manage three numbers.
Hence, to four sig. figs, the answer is 2861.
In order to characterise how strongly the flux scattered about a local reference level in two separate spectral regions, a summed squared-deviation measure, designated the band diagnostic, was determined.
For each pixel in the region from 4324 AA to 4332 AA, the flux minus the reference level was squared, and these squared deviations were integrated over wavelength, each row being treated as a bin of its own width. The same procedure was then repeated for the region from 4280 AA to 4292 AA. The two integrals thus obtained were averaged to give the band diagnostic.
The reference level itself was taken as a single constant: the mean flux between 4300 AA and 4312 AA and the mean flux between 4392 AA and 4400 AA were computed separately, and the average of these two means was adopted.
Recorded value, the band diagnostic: 171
